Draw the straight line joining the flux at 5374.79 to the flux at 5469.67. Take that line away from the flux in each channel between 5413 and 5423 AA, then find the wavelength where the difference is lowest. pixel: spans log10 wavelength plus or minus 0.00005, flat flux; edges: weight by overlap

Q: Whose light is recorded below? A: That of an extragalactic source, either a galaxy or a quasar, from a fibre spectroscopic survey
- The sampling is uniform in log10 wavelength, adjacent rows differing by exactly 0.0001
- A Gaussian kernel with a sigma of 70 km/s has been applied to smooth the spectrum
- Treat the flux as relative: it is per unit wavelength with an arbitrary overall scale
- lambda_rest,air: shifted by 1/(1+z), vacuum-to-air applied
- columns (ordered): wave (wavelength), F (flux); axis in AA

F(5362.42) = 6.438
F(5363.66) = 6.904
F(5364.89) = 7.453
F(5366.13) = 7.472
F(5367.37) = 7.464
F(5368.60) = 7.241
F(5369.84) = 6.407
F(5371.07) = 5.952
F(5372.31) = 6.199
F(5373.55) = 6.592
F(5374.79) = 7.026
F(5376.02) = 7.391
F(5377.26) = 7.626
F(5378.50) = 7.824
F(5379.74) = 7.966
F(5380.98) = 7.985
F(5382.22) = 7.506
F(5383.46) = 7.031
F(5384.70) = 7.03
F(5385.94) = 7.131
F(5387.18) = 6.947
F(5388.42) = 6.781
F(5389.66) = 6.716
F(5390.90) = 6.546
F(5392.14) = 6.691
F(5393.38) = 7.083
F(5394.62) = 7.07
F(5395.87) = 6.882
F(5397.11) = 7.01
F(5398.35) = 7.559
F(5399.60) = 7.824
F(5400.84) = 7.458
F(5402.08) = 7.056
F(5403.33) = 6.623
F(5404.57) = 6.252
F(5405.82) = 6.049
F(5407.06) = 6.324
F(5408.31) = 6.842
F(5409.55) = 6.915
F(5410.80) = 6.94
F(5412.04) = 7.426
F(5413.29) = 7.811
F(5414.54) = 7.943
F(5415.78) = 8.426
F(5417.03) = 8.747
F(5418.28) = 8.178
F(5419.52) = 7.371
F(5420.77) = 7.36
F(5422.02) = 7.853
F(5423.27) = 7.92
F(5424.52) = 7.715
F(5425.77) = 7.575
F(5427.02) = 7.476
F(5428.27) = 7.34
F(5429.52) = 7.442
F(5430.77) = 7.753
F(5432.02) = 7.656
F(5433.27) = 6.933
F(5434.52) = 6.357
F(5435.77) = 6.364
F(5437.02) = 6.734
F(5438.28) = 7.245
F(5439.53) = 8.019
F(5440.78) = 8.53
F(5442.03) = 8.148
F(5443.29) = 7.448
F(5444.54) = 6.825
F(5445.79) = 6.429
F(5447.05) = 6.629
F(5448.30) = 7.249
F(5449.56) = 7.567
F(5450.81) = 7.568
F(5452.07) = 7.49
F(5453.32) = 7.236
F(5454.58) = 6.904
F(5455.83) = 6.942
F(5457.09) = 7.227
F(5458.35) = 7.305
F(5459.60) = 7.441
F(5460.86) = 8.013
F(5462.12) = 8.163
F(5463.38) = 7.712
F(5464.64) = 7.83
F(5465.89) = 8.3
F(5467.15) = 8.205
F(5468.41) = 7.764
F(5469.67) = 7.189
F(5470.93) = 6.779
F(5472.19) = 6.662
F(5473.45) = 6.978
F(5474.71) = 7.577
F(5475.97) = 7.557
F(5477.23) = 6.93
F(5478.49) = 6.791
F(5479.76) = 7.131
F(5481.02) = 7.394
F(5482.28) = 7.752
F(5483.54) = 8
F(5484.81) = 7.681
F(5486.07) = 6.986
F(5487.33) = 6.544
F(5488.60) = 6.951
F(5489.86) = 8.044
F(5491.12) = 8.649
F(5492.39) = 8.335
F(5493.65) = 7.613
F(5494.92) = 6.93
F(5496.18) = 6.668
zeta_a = 5420.77 AA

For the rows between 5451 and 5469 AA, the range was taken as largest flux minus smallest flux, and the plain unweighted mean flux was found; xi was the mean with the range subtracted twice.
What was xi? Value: 4.8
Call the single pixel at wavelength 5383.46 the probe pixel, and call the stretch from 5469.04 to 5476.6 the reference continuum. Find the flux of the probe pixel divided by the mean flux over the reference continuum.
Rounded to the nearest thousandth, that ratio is 0.987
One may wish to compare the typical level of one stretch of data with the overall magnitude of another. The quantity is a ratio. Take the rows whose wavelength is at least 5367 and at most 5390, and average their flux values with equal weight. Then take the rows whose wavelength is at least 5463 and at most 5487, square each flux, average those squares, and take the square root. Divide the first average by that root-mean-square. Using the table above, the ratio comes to 0.953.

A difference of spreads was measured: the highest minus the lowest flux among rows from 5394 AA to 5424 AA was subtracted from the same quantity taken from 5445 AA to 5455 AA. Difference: -1.6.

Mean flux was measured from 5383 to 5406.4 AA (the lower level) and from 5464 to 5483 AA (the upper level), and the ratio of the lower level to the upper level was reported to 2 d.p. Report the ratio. 0.94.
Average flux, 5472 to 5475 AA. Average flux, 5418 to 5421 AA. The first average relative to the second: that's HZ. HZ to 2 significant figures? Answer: 0.93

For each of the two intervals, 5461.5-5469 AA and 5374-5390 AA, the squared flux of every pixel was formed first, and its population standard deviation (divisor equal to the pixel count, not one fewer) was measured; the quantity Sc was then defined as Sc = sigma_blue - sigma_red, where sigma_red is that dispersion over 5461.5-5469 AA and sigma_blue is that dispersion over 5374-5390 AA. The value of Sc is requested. 3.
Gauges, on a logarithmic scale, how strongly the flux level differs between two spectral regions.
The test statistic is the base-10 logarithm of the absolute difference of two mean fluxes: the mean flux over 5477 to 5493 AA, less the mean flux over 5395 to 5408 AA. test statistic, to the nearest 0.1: -0.2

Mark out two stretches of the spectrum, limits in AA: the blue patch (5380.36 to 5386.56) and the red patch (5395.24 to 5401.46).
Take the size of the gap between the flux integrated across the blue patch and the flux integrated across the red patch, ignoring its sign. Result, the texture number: 0.2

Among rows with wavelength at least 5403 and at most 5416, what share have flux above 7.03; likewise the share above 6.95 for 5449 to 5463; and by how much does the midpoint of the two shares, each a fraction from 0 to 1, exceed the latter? -0.23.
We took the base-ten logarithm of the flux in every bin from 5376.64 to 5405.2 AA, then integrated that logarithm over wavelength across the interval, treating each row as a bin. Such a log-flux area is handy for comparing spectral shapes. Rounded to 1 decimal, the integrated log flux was 24.4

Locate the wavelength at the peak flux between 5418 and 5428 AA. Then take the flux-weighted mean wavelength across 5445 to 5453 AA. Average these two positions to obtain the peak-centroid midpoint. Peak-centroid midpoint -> 5433.7 AA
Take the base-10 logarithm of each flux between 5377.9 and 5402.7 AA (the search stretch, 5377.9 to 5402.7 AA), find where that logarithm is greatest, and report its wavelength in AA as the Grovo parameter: 5380.98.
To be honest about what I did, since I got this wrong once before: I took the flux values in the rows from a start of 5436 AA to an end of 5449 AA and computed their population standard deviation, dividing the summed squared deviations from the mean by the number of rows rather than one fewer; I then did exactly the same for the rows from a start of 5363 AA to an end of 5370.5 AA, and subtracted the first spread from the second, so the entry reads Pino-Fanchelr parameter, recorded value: -0.28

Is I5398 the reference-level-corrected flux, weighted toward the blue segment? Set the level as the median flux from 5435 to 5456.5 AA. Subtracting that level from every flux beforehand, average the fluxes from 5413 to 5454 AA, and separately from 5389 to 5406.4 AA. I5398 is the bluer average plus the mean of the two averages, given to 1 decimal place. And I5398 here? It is -0.4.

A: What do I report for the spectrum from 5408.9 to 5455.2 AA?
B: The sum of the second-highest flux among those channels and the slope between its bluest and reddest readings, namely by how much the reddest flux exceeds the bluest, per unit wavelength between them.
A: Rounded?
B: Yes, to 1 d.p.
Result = 8.5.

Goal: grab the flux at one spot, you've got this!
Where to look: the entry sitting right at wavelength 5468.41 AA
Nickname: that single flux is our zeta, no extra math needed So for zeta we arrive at 7.764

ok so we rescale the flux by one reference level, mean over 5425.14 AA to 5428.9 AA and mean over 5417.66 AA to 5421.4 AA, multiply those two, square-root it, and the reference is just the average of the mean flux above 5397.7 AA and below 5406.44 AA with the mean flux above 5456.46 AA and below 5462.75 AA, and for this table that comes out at 1.03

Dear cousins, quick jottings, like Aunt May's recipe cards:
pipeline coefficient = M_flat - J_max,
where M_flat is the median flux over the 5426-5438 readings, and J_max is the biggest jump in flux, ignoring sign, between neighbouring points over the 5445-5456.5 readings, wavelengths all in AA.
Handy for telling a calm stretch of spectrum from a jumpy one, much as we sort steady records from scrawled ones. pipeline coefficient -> 6.7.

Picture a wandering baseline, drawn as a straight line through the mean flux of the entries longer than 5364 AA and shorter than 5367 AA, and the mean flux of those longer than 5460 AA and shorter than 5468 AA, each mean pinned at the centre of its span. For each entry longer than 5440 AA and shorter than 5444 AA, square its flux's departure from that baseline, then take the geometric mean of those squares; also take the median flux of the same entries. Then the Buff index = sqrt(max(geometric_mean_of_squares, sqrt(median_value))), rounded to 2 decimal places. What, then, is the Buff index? 1.69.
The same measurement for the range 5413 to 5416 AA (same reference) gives 1.68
